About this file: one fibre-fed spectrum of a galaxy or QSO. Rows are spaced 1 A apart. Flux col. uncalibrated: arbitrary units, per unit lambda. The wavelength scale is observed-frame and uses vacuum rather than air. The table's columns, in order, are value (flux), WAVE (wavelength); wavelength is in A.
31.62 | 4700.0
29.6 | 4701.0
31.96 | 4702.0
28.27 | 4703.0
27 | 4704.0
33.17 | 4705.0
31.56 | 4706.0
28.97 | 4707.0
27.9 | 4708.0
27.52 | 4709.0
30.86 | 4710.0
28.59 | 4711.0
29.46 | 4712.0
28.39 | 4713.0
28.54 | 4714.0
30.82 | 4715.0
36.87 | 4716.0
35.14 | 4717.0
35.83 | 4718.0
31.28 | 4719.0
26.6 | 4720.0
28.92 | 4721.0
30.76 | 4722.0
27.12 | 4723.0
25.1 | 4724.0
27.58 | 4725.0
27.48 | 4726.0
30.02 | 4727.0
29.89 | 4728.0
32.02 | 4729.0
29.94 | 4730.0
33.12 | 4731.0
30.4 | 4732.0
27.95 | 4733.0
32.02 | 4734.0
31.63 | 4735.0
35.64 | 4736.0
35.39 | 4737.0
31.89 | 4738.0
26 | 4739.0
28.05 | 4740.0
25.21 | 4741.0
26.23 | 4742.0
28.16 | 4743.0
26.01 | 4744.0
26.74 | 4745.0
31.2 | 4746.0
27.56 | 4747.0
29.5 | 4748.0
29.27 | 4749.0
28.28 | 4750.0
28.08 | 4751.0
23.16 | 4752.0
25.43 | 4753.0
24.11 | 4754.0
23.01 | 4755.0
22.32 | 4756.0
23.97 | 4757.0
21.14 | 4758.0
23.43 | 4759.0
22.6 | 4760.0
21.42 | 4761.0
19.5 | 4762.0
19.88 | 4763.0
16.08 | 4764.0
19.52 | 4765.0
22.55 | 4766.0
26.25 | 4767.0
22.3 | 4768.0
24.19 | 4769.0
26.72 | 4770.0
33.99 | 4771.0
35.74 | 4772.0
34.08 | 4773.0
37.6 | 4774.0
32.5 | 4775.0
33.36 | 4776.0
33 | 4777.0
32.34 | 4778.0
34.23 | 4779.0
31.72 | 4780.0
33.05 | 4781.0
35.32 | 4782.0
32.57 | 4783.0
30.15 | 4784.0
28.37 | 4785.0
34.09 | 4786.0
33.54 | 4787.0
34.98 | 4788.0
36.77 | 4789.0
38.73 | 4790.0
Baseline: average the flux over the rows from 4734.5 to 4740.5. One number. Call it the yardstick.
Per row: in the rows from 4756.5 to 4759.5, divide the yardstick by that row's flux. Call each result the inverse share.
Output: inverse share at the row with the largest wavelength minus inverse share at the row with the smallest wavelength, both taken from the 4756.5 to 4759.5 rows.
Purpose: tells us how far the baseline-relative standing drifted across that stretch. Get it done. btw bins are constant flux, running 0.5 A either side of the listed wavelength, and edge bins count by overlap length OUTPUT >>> 0.03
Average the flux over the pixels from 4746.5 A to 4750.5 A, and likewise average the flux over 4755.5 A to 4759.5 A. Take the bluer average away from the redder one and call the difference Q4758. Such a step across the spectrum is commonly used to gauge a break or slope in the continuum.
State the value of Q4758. -6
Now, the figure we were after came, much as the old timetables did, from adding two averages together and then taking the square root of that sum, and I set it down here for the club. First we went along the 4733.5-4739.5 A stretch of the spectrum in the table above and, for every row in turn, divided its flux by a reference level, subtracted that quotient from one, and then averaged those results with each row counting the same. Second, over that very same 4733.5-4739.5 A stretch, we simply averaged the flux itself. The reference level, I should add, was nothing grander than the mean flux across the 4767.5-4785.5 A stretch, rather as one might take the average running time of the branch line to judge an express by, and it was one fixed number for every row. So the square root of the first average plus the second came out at 5.7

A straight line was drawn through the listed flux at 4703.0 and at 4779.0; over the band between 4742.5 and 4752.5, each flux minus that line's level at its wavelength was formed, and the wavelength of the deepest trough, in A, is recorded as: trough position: 4752.0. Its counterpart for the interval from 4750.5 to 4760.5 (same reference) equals 4758.0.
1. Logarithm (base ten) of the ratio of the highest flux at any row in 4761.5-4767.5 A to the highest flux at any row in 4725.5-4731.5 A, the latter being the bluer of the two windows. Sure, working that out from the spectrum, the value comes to -0.10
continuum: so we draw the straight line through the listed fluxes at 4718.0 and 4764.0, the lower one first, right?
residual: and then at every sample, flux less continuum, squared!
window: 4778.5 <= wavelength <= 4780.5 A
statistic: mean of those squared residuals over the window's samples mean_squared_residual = 556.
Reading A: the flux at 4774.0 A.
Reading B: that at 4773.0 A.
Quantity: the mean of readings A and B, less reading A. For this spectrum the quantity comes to -1.8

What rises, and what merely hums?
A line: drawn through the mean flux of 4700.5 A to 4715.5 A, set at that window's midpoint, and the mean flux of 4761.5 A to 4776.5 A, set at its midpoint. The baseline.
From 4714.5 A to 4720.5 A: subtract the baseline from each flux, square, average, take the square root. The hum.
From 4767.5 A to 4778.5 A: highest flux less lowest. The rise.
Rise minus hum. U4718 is 10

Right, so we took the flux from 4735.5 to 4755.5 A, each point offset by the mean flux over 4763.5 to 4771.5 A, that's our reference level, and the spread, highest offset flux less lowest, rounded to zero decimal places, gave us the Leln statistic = 13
